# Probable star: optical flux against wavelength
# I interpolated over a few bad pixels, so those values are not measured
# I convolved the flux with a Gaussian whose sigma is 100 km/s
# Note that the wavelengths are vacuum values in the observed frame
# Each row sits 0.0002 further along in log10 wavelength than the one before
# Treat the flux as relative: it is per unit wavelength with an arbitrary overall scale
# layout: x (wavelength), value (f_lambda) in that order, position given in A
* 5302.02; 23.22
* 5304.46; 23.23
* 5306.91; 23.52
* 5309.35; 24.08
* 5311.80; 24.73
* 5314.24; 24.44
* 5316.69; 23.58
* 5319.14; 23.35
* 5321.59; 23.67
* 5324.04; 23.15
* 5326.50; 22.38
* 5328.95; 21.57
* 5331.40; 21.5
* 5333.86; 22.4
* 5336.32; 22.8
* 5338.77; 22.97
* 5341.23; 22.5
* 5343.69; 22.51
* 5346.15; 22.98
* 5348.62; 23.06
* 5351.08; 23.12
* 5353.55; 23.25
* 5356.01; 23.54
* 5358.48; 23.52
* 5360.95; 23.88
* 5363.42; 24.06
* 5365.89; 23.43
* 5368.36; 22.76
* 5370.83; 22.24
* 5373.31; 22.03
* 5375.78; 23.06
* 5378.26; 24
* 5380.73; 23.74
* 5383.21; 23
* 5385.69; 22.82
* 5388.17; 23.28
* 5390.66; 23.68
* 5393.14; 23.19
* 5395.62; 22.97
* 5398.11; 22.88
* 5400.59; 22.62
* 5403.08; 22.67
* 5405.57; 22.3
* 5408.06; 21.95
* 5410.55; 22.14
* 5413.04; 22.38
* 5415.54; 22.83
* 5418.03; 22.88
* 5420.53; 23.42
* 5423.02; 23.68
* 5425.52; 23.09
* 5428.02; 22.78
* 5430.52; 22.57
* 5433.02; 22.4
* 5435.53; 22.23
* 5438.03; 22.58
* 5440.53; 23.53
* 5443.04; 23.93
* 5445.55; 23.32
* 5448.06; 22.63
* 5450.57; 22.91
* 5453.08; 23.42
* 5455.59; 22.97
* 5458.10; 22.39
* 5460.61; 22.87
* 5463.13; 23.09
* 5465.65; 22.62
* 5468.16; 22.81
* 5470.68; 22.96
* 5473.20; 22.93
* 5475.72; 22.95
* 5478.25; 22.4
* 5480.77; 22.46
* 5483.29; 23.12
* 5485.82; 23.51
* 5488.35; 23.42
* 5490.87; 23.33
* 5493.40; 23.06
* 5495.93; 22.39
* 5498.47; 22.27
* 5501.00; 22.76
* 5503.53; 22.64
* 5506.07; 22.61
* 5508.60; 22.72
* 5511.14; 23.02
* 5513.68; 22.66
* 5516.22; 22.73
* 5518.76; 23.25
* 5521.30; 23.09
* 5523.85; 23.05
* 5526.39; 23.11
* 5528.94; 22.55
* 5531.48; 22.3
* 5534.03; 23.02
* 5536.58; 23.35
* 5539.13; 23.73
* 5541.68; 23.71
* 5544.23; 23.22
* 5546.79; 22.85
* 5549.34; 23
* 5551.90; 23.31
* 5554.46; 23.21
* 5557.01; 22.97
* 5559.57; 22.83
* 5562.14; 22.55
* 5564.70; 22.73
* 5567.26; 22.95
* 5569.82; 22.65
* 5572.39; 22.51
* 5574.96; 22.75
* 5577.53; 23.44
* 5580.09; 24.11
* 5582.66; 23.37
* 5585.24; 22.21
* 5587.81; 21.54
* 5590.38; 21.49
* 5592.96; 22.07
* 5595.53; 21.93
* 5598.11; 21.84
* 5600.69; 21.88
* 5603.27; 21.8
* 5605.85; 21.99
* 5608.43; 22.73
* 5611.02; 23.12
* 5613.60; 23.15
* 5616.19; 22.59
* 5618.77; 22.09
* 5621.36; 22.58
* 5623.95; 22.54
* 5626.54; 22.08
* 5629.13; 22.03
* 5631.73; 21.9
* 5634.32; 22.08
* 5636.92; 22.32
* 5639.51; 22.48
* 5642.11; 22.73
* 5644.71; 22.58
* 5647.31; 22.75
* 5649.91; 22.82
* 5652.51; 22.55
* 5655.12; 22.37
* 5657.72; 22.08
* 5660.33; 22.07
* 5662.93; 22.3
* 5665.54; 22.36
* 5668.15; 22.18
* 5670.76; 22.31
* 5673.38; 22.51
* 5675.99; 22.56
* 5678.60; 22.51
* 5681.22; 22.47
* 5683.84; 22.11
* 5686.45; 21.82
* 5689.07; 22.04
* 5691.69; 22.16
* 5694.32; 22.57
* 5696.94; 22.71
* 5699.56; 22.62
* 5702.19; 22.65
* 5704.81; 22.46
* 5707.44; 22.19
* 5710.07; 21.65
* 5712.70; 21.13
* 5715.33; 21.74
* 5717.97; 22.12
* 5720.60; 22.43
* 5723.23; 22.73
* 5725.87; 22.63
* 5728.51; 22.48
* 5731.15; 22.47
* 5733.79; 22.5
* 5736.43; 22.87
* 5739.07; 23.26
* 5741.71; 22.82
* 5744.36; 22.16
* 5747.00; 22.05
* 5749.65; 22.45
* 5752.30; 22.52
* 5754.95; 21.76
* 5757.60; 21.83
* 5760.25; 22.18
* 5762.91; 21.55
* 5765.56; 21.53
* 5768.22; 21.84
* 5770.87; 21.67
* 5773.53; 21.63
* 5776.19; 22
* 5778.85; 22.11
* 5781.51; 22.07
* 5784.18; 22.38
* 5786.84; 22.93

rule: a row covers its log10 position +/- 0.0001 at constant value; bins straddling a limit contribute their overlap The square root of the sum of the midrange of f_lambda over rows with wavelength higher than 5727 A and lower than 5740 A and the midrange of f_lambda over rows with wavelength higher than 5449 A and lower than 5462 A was 6.77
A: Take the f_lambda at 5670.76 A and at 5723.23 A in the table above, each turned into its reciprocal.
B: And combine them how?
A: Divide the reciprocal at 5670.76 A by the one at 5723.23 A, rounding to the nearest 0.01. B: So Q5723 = 1.02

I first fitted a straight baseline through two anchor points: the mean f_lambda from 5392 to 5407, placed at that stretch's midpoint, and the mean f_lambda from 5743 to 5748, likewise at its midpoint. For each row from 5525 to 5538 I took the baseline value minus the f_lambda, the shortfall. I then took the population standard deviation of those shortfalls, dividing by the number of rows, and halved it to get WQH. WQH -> 0.193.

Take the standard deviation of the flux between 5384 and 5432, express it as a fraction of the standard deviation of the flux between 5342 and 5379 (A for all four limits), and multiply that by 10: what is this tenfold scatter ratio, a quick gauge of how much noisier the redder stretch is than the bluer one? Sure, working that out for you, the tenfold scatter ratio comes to 7.9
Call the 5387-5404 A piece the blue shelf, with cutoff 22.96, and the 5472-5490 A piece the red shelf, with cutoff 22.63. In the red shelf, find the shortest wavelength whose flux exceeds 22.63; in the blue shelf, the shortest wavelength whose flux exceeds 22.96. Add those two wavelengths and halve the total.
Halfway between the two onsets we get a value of 5430.7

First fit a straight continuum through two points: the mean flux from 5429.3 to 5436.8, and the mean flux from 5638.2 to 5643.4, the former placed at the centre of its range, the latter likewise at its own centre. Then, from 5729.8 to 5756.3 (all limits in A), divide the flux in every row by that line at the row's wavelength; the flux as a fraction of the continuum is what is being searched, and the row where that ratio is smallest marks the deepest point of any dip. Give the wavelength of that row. 5754.95 A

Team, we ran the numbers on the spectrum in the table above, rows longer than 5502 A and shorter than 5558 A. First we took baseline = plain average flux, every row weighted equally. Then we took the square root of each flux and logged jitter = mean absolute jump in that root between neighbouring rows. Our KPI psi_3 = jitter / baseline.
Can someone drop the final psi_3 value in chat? 0.0012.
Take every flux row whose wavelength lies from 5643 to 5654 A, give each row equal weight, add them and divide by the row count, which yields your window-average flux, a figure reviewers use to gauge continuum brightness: 22.7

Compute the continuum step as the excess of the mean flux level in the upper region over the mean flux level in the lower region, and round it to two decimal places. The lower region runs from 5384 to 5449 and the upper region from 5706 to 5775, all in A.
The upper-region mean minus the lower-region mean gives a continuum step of -0.71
